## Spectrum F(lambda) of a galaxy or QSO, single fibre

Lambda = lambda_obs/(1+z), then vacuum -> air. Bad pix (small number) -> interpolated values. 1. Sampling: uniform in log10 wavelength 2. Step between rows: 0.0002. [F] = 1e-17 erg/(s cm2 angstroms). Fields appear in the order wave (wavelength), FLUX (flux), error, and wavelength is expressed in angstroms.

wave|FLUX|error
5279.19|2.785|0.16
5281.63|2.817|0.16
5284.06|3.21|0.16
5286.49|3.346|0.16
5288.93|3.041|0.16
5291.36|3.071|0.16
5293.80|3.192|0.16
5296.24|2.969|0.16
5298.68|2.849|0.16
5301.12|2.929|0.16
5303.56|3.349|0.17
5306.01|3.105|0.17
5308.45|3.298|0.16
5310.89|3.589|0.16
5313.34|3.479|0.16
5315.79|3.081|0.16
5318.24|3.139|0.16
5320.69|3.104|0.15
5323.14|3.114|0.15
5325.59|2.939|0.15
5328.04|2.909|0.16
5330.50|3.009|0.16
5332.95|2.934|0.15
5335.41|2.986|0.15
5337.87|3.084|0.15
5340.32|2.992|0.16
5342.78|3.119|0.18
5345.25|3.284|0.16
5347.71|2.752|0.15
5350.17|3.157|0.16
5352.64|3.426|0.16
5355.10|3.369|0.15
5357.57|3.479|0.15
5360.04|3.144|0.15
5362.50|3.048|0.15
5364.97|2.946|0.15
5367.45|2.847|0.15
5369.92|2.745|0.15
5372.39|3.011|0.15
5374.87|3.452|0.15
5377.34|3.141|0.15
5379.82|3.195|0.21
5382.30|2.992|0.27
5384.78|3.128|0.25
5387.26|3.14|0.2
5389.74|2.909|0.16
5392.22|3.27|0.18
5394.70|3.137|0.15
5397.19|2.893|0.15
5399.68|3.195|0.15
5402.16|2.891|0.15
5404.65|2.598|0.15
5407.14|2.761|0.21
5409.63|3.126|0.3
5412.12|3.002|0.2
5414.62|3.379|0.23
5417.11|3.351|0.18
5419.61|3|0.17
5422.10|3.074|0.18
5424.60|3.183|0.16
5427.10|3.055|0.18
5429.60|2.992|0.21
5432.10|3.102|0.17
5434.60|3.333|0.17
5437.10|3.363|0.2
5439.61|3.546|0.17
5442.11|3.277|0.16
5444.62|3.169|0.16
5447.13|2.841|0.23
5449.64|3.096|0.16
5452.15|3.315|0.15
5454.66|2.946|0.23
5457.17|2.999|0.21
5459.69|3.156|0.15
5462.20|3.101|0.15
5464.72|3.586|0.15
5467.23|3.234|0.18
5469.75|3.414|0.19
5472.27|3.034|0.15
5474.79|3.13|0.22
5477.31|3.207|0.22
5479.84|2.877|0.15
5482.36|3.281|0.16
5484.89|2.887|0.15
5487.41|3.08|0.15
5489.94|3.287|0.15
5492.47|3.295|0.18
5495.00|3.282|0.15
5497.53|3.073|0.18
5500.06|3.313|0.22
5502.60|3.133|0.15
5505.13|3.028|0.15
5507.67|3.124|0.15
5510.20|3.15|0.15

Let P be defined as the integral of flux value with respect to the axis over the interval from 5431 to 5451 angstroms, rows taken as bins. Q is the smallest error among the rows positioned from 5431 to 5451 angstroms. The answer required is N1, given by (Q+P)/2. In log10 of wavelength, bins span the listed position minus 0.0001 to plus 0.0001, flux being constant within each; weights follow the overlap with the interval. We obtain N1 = 32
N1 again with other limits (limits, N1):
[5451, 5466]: 24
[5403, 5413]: 14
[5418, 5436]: 28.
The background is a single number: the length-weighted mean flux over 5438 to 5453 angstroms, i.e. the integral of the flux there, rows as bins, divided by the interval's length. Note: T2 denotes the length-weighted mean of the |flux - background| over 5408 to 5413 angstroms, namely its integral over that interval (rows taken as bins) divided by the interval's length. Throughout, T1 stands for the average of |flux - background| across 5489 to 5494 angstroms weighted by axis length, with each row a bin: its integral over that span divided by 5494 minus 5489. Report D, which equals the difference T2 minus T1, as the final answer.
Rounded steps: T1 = 0.084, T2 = 0.16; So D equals 0.08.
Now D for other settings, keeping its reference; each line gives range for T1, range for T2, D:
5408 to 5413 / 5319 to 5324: -0.07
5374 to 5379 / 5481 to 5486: 0.06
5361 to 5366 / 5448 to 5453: -0.07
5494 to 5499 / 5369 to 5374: 0.21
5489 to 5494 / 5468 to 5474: 0.08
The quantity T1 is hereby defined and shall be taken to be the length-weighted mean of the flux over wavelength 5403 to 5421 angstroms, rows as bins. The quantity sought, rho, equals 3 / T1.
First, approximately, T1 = 3.03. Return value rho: 0.991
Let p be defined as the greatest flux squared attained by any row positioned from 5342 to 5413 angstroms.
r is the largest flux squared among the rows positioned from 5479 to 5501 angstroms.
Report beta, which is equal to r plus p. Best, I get 23.1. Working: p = 12.1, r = 11.0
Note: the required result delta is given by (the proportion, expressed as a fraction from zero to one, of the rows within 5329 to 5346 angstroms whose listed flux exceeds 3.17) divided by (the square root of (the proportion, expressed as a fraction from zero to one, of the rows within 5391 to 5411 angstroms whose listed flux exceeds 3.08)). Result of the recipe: 0.20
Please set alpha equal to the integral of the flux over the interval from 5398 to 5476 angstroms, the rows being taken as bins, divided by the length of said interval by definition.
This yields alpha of 3.136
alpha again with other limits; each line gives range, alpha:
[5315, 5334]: 3.029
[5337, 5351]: 3.063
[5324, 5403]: 3.080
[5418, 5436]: 3.113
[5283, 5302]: 3.077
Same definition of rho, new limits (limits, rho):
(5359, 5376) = 0.992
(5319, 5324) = 0.964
